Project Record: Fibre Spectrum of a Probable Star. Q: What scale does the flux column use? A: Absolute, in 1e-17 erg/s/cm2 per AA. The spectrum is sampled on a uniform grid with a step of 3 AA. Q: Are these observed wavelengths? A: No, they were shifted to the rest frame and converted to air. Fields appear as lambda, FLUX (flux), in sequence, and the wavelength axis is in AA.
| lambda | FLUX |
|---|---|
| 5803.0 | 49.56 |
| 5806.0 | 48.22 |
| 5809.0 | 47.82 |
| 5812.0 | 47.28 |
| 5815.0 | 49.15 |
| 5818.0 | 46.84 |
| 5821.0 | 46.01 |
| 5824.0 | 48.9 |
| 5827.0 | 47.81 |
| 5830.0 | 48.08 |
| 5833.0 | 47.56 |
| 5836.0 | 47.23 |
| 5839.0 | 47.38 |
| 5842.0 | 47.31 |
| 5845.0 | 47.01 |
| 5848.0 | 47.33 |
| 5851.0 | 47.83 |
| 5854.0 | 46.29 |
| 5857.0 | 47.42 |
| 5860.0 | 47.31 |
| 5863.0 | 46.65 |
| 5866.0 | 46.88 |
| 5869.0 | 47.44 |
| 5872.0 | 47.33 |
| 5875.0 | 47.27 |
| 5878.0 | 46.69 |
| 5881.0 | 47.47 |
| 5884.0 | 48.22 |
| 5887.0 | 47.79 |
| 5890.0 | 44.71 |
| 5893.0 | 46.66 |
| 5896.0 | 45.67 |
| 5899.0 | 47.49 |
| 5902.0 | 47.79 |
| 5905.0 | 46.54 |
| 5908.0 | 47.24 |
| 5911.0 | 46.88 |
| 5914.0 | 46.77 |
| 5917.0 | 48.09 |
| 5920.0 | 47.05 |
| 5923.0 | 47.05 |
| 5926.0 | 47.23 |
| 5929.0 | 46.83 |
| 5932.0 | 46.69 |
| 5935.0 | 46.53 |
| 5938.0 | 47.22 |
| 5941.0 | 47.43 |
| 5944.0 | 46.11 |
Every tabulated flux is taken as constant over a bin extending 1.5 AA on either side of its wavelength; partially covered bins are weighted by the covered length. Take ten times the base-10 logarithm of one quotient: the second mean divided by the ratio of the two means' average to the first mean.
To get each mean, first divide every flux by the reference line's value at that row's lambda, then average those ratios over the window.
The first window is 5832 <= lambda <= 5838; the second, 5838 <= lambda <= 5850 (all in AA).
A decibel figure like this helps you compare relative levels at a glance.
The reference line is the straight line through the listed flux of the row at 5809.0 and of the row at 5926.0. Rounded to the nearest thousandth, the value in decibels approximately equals -0.031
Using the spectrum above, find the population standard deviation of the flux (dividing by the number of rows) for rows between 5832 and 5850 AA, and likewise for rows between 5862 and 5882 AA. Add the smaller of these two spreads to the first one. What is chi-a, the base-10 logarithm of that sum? -0.48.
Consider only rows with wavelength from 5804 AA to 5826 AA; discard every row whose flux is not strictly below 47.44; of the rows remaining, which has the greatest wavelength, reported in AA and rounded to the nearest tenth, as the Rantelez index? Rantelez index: 5821.0 AA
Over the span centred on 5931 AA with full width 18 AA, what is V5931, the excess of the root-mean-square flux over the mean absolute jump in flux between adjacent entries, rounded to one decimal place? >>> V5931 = 46.6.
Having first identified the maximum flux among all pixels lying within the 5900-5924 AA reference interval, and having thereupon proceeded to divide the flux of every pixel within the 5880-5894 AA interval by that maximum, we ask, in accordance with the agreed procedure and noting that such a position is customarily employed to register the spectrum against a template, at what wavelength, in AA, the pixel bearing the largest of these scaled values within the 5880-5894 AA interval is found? 5884.0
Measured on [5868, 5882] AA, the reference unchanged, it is 5881.0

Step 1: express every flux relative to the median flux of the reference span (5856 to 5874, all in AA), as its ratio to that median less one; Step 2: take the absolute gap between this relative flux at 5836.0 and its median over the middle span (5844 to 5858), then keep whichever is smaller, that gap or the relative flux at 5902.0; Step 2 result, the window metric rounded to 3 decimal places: 0.002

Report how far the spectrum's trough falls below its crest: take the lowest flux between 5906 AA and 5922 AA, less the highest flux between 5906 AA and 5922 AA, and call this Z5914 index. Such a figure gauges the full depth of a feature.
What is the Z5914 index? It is -1.32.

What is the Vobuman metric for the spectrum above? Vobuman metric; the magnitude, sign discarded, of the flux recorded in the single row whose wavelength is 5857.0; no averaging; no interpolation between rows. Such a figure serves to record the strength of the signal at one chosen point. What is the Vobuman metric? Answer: 47.4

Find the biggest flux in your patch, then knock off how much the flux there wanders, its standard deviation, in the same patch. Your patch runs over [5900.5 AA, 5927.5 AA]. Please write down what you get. 47.6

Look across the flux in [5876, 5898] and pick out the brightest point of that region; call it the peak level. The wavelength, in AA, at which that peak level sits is 5884.0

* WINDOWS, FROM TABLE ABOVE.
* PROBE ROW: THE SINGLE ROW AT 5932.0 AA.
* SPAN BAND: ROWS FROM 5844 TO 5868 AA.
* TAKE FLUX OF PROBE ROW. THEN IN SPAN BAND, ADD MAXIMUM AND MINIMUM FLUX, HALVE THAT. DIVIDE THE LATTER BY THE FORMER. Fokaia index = 1.008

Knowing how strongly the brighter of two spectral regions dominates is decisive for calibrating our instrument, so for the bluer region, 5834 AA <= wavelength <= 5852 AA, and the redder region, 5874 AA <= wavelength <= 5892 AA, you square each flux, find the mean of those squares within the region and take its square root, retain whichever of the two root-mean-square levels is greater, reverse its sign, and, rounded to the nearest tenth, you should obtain -47.3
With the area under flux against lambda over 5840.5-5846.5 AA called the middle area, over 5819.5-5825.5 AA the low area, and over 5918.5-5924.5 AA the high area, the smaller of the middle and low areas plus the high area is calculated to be 565.3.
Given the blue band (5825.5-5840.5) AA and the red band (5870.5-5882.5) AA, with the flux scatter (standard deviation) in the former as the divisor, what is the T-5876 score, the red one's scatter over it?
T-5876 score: 1.0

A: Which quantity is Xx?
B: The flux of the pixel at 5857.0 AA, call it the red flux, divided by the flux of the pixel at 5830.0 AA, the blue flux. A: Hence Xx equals 0.99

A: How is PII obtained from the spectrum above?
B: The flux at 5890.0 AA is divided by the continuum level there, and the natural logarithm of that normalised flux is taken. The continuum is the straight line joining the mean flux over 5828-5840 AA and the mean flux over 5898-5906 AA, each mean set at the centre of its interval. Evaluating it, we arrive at -0.057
